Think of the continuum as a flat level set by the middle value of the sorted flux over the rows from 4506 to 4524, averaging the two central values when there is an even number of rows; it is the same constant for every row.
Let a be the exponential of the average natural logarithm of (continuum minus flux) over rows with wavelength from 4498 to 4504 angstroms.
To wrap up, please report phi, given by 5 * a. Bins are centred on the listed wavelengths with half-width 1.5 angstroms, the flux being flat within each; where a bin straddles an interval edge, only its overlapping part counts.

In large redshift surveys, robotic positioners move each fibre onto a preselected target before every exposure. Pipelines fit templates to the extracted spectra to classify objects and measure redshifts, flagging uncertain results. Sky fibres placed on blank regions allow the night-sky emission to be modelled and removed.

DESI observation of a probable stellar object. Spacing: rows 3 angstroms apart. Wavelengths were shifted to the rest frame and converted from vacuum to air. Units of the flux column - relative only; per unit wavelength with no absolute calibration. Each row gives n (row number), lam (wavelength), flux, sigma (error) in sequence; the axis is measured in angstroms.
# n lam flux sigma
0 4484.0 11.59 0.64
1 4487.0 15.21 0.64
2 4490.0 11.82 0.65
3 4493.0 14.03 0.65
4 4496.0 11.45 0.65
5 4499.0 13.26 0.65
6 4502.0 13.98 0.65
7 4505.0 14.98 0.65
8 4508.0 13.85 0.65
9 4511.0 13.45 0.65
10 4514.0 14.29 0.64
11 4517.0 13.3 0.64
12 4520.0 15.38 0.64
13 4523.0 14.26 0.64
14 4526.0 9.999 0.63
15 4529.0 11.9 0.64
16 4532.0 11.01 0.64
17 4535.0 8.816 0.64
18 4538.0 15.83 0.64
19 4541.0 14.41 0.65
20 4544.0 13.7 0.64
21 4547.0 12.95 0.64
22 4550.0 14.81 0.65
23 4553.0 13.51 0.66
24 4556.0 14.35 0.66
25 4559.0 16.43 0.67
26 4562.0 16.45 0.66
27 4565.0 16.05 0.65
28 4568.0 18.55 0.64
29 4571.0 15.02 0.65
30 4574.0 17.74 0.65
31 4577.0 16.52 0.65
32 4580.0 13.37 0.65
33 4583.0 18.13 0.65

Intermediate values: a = 0.2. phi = 1.2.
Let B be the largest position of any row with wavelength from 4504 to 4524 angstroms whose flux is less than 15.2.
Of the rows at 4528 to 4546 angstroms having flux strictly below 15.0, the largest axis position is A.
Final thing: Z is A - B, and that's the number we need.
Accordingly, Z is 21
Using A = 4544.0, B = 4523.0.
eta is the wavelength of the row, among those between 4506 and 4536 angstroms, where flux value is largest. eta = 4520.0 angstroms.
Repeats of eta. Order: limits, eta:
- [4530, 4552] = 4538.0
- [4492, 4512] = 4505.0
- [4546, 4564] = 4562.0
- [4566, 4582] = 4568.0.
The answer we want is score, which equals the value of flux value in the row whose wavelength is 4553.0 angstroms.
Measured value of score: 13.51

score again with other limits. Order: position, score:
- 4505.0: 14.98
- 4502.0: 13.98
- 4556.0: 14.35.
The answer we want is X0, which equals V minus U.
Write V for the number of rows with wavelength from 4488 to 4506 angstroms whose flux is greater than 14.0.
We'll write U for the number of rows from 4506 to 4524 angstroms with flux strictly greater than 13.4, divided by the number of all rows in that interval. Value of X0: 1.2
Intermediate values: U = 0.83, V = 2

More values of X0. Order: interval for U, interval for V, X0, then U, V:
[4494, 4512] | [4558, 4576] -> 5.3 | 0.67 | 6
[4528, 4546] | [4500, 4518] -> 1.5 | 0.50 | 2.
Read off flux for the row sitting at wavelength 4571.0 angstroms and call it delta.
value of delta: 15.02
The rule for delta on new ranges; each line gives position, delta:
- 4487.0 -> 15.21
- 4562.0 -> 16.45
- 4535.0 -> 8.816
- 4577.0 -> 16.52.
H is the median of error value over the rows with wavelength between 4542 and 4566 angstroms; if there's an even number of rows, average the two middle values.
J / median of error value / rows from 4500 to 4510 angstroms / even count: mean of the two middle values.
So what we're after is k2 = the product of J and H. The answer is 0.426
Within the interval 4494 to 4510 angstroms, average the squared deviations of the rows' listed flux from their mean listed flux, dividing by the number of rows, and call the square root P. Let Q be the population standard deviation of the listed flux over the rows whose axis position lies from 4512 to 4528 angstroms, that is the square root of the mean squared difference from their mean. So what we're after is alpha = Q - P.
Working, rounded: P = 1.2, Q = 1.8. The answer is 0.7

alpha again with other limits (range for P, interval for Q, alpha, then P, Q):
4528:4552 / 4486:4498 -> -0.6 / 2.1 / 1.6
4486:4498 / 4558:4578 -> -0.5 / 1.6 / 1.1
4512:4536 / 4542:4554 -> -1.5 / 2.2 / 0.7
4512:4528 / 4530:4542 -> 0.9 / 1.8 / 2.8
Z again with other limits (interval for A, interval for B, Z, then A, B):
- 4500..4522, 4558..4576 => -54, 4517.0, 4571.0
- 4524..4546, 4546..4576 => -27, 4544.0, 4571.0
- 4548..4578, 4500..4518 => 39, 4556.0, 4517.0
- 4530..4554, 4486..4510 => 45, 4553.0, 4508.0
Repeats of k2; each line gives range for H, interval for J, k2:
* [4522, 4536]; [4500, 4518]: 0.416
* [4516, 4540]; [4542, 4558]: 0.416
